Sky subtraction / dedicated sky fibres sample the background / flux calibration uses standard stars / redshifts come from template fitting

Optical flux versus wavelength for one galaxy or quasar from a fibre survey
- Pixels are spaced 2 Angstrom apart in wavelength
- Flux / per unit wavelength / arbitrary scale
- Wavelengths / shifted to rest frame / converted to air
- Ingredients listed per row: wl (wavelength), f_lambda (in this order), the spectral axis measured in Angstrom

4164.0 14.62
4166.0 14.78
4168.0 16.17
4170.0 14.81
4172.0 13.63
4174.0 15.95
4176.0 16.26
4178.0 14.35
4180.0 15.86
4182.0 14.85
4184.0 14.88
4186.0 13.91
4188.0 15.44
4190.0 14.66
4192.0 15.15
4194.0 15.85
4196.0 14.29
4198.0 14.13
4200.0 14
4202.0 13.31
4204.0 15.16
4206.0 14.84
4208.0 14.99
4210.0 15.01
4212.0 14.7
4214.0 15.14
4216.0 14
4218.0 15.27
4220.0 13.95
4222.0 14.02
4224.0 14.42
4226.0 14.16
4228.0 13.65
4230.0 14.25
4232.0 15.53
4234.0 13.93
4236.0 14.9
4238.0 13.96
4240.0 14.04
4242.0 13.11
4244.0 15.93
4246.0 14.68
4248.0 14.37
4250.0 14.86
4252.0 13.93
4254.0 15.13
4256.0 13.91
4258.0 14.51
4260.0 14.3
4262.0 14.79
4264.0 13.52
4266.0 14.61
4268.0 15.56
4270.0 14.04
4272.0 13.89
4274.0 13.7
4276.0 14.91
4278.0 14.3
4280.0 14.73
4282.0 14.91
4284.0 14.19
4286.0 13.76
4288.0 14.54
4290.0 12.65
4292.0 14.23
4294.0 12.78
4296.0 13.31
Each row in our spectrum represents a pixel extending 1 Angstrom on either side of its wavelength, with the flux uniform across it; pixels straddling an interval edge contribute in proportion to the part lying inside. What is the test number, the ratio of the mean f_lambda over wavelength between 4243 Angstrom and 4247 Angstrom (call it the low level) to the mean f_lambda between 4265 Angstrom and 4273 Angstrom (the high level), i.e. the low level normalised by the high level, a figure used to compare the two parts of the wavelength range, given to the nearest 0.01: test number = 1.05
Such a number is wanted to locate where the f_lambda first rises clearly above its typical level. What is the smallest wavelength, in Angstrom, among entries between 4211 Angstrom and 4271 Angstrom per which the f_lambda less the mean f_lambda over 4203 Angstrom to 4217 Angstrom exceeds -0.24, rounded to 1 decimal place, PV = 4212.0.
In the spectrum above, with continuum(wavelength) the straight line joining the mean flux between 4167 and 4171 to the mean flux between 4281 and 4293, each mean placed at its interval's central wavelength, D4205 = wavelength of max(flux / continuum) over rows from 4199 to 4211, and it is 4204.0 Angstrom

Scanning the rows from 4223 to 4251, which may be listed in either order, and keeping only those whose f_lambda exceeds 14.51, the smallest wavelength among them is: 4232.0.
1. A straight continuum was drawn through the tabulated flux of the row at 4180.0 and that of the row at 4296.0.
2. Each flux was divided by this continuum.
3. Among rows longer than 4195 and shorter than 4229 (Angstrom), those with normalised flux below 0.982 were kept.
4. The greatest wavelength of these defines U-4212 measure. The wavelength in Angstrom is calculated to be 4228.0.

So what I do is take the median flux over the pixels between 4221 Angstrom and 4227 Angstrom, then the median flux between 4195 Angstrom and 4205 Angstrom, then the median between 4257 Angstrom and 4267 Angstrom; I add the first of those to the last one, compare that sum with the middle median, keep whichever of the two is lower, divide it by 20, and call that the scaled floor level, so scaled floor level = 0.71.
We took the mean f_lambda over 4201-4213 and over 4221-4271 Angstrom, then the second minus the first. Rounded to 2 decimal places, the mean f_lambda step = -0.26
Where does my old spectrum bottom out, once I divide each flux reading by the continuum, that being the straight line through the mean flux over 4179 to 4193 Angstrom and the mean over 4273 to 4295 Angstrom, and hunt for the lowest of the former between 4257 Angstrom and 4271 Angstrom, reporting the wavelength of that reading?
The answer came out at 4264.0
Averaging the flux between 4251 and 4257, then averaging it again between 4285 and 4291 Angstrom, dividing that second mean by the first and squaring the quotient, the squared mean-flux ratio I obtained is 0.91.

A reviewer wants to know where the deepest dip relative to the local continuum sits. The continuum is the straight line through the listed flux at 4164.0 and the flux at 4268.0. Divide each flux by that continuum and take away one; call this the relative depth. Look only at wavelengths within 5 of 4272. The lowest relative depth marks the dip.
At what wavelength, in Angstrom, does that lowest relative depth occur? 4274.0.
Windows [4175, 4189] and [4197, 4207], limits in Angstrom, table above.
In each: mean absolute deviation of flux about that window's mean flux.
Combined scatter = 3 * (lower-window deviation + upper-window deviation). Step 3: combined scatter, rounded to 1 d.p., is 3.7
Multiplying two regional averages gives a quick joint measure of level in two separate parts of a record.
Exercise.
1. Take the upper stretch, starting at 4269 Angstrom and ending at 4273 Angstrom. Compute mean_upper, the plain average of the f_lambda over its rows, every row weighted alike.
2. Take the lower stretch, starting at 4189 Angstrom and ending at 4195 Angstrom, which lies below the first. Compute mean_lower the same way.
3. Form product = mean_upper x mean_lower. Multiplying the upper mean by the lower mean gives 213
